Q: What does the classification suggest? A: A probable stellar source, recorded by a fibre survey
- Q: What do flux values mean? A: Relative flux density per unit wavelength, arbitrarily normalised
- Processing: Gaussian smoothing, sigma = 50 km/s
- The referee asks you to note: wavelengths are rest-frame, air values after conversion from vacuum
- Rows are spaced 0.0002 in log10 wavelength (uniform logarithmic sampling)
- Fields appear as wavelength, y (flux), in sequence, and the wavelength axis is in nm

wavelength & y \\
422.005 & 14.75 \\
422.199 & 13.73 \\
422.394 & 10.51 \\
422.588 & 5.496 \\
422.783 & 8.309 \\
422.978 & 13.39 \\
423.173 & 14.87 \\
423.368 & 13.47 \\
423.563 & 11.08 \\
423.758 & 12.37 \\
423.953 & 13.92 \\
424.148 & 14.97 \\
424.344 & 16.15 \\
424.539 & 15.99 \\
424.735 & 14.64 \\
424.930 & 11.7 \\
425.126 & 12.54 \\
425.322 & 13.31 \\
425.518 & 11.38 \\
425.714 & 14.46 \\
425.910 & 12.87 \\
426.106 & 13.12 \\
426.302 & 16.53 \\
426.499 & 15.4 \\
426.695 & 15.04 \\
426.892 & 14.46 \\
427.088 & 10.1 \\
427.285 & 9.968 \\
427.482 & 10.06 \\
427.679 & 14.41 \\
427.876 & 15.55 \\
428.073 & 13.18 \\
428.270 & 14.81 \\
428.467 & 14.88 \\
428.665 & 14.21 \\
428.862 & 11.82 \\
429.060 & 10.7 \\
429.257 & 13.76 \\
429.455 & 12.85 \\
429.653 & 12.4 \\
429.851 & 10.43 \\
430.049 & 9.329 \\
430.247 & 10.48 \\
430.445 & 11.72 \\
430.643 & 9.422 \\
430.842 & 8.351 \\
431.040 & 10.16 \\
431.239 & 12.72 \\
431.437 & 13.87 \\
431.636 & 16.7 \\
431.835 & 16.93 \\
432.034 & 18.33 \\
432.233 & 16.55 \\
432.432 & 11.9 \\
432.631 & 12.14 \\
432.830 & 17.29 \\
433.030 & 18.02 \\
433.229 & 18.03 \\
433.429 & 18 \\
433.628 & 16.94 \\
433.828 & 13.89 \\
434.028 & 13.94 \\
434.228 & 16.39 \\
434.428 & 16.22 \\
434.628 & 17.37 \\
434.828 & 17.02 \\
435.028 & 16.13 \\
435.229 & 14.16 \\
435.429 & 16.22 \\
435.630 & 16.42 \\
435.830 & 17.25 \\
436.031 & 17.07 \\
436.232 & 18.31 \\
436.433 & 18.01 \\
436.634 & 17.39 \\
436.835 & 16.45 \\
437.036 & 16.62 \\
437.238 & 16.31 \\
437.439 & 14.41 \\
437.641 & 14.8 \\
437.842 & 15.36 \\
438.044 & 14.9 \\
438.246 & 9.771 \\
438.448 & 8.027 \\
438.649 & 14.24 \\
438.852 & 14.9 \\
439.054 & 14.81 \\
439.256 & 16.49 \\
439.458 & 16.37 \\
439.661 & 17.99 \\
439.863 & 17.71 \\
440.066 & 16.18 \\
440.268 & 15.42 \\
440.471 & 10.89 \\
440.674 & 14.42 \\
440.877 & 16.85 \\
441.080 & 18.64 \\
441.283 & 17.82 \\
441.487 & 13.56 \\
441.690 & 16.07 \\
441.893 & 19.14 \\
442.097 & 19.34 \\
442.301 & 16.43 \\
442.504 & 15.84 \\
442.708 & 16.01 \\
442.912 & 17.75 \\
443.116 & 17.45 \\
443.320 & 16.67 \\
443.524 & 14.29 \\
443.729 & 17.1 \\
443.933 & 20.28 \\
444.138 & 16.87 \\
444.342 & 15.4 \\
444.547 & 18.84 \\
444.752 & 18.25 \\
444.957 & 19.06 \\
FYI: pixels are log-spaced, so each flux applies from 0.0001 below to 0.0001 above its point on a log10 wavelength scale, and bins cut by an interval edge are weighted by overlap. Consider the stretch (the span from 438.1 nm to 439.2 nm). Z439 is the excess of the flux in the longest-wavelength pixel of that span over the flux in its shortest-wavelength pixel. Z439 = 5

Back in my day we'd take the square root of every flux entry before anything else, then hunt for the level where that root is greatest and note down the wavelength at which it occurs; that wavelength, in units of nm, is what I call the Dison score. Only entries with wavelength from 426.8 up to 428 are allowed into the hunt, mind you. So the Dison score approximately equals 427.876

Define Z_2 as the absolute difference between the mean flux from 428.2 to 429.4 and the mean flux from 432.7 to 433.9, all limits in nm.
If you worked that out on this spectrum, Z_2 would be 3.7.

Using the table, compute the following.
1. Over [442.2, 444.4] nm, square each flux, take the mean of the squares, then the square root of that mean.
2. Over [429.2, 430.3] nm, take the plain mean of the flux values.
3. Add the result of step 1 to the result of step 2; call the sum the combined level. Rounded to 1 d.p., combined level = 28.3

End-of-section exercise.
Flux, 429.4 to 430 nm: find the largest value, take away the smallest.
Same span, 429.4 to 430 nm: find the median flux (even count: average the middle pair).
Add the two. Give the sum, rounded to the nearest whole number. 15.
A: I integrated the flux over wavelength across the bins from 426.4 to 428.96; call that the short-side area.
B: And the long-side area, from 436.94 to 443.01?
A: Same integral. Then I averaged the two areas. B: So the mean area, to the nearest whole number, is 64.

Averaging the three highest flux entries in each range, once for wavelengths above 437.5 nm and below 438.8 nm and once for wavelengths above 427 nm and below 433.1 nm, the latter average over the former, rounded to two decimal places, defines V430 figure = 1.19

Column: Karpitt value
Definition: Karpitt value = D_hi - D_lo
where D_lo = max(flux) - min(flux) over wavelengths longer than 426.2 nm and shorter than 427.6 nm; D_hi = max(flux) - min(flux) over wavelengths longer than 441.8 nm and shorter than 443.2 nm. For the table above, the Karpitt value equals -3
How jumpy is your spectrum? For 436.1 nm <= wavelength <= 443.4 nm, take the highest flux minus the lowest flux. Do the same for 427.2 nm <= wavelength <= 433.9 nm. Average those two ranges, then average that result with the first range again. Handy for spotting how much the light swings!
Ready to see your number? 11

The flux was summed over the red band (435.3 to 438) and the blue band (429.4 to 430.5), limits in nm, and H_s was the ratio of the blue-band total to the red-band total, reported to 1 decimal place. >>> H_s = 0.3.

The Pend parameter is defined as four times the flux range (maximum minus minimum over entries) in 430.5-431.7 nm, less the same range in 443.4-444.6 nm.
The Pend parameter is 27.4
